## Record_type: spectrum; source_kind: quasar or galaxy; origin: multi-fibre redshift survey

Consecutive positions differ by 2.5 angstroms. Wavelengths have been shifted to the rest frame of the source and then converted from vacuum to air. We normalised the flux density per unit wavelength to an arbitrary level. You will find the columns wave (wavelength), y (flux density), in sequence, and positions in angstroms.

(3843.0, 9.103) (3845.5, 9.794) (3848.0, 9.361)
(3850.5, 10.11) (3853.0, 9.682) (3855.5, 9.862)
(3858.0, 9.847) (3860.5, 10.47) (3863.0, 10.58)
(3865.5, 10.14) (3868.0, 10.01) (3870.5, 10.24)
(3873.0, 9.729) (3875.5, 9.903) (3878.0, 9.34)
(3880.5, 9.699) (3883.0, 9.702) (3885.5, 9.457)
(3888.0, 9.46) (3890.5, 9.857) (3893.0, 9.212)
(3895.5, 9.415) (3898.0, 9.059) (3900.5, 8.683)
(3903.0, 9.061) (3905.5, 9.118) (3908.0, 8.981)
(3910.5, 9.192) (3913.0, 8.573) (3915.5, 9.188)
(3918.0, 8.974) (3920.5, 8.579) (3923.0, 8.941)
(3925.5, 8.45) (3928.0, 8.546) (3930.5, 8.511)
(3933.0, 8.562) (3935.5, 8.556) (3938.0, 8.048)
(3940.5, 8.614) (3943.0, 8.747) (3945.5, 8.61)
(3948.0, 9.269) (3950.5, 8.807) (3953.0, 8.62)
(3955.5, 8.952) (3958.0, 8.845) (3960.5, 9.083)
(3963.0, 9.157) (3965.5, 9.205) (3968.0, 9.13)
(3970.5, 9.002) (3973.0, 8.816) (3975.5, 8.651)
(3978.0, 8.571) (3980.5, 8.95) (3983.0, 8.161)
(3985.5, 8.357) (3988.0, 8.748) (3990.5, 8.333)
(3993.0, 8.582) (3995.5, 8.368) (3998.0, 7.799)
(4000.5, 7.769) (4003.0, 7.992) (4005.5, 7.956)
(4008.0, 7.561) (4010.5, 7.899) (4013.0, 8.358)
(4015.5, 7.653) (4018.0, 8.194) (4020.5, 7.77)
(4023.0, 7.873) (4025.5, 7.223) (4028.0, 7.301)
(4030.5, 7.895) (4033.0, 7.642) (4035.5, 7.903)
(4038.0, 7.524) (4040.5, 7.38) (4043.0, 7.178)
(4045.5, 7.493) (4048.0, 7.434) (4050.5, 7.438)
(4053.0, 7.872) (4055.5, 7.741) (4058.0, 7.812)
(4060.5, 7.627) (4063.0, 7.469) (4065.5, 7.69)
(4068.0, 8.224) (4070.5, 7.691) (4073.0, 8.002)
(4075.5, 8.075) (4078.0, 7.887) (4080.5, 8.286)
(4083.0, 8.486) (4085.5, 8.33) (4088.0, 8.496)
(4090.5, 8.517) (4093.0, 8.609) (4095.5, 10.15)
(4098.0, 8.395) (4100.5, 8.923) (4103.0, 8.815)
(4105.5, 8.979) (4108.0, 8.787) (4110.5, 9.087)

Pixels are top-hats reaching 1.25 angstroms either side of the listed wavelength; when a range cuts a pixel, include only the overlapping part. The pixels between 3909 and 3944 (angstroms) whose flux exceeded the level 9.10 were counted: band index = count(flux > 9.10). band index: 2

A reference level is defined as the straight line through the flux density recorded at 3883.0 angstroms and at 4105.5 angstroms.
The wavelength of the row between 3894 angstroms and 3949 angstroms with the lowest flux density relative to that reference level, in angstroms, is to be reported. 3938.0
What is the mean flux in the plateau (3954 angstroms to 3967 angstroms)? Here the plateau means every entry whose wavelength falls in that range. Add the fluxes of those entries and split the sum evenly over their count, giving 9.0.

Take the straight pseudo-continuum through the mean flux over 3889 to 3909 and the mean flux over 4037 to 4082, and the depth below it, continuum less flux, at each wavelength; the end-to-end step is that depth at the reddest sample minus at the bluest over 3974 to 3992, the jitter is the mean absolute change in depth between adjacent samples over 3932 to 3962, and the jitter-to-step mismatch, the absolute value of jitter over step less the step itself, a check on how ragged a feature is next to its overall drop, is 1.5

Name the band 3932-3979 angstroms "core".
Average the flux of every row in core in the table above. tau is 8.8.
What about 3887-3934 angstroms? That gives 9.0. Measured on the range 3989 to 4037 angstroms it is 7.9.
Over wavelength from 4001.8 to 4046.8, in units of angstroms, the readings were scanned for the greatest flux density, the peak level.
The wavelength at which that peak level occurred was 4013.0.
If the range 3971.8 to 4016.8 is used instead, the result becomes 3980.5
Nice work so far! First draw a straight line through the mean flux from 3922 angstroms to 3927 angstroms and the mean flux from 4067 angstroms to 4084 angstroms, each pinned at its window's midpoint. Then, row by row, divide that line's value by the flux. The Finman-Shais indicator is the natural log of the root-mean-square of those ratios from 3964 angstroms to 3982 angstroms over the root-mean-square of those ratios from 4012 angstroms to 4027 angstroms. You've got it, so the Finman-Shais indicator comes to -0.11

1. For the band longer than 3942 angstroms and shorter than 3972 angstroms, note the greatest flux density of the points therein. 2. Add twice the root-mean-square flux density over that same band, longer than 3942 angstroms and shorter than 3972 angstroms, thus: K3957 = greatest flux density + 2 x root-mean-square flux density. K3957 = 27.2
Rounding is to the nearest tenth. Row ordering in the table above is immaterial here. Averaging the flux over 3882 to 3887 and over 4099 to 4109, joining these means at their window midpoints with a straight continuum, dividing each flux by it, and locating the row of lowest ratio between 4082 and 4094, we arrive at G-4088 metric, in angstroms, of 4085.5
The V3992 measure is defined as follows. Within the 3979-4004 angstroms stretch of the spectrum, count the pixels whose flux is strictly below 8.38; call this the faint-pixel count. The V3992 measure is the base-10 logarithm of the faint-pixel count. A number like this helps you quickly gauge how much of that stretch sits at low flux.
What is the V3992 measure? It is 0.85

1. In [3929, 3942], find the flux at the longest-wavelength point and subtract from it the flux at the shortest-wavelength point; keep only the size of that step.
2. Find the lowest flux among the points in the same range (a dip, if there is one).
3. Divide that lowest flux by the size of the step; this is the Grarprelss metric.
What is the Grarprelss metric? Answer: 78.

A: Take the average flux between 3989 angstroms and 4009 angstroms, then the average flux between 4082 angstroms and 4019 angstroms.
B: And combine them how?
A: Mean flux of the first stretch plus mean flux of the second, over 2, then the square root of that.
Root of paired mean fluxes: 2.81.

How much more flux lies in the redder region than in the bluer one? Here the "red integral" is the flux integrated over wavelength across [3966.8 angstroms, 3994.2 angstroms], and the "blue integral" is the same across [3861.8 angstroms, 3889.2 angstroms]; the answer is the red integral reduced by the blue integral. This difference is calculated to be -32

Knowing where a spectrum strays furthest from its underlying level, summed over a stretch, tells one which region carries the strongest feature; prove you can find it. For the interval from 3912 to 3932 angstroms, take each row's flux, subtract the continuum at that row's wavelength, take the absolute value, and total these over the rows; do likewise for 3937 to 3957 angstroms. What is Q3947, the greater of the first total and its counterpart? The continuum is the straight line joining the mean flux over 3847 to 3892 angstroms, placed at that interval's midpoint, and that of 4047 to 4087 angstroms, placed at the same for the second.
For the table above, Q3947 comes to 4.9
